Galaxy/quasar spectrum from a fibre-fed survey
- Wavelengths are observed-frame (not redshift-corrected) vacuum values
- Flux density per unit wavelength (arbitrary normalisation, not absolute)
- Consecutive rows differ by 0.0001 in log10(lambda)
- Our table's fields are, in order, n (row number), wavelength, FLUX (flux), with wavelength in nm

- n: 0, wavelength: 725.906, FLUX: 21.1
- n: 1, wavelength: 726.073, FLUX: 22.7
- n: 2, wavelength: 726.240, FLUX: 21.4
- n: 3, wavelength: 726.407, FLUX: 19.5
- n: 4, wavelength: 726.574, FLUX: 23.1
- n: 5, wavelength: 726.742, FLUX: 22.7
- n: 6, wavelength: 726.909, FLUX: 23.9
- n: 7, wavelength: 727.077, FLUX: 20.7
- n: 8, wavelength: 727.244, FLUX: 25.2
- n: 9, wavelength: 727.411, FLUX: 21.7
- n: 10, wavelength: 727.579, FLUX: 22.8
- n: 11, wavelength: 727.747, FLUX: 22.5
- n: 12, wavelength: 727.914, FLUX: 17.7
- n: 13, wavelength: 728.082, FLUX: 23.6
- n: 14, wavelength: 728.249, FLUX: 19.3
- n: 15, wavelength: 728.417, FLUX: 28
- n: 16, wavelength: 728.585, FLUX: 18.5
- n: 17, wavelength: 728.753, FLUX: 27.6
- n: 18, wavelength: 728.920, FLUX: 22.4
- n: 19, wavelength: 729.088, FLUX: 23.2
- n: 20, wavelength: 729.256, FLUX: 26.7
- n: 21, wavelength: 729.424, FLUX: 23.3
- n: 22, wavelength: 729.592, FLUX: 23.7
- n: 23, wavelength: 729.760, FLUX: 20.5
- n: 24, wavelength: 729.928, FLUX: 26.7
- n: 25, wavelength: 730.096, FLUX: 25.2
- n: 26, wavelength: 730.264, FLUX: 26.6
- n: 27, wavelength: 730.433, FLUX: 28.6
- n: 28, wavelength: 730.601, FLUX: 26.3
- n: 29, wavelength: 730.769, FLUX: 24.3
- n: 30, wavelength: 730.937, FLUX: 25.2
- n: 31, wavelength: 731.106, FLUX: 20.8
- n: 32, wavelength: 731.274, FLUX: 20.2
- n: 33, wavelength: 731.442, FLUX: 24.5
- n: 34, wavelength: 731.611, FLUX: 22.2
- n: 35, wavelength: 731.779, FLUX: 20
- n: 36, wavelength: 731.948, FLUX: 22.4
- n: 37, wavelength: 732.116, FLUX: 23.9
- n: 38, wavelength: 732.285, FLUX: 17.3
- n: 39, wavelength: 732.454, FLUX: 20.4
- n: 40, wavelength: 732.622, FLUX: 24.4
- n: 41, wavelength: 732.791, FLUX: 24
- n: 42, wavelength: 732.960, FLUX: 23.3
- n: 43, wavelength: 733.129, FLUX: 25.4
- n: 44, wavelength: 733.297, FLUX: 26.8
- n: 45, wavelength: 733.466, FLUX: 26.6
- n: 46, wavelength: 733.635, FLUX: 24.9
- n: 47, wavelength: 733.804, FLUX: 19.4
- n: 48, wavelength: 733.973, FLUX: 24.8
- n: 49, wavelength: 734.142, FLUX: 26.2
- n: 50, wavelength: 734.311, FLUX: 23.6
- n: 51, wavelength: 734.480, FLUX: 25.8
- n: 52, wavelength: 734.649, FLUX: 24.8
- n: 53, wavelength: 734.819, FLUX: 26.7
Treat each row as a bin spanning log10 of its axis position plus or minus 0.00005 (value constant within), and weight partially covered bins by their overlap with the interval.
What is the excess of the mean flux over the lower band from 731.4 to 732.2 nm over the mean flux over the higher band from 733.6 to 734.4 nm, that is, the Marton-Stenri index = -1.2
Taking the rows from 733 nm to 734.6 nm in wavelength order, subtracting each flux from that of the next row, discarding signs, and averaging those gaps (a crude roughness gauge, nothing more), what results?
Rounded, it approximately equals 2.55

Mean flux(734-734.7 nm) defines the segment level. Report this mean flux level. 25.1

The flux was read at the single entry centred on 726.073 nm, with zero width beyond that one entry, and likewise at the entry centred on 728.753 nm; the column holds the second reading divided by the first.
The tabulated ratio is 1.22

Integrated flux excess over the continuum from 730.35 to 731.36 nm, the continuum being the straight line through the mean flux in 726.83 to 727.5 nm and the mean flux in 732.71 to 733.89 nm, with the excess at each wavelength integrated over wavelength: 0.5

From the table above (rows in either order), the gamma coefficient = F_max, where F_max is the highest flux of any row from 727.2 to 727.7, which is 25.2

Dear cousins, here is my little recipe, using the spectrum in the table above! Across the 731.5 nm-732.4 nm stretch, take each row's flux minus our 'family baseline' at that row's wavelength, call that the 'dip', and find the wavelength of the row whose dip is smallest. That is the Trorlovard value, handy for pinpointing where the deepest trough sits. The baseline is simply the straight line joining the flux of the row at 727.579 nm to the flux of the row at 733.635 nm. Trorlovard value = 732.285 nm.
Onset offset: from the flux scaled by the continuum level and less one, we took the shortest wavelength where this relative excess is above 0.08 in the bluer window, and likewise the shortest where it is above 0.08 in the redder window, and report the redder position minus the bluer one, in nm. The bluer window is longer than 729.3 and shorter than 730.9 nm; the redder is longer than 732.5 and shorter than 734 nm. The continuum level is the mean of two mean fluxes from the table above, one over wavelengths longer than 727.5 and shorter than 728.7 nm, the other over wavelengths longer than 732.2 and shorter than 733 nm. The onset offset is 3.03 nm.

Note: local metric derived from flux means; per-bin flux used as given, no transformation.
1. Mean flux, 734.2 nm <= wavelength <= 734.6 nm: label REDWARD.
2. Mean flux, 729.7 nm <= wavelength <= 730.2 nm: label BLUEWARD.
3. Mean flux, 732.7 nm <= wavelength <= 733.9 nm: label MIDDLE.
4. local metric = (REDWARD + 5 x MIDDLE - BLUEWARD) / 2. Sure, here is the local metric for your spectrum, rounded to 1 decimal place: 61.1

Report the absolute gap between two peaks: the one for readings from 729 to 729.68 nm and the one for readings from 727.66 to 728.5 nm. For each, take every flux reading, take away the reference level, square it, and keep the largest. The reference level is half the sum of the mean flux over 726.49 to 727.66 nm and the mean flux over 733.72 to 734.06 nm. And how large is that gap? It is 12.6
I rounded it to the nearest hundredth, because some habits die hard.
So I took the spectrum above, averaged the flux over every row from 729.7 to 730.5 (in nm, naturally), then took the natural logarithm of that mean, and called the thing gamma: 3.24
